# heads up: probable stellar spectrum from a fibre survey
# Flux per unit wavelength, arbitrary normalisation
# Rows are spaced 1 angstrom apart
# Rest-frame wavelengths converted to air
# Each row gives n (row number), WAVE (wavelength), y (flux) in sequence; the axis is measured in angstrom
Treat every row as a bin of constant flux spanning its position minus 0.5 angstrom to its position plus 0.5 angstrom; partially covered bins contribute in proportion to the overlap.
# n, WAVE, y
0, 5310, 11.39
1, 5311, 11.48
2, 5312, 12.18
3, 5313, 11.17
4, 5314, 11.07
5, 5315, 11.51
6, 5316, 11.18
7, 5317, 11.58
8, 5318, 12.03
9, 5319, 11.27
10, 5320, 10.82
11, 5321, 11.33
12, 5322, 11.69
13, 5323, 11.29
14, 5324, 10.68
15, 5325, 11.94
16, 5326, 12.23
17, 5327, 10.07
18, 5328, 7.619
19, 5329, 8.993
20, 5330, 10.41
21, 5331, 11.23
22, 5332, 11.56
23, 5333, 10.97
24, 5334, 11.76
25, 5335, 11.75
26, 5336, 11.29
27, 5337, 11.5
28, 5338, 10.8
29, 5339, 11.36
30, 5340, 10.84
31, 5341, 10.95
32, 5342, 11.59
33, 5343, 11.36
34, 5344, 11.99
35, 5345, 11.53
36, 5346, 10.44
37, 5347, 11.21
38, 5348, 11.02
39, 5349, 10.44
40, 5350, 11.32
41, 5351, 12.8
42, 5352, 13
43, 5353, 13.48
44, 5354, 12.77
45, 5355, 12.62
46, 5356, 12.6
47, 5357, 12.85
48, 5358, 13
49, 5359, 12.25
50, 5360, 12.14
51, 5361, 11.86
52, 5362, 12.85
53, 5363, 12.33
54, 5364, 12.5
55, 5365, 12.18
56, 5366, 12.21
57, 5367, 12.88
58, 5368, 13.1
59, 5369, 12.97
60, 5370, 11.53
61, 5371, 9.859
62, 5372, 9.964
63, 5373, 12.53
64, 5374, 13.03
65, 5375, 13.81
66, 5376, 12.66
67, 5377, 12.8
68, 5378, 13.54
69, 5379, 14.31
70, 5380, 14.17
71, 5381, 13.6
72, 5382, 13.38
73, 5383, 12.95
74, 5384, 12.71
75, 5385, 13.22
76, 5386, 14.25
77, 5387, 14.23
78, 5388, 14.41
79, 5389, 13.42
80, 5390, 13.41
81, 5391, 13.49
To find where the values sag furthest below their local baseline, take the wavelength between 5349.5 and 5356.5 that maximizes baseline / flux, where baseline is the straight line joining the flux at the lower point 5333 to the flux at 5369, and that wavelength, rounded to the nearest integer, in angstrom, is 5350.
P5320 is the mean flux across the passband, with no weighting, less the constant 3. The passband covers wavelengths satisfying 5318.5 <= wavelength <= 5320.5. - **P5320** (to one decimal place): 8.0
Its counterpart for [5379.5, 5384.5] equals 10.4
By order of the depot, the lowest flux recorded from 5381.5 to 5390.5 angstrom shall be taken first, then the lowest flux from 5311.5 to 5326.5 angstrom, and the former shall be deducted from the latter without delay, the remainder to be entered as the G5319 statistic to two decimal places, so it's -2.03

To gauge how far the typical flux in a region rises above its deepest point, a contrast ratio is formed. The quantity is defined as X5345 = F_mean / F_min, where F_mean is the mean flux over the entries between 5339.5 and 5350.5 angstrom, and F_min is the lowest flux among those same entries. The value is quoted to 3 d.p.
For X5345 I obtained 1.068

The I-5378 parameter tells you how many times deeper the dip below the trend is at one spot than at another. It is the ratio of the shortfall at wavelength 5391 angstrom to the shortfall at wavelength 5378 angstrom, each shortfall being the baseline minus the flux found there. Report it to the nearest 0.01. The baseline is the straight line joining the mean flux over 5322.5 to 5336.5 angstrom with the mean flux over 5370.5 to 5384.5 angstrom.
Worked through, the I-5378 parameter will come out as 0.18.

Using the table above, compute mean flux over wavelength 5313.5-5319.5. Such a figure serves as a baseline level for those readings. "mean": 11.4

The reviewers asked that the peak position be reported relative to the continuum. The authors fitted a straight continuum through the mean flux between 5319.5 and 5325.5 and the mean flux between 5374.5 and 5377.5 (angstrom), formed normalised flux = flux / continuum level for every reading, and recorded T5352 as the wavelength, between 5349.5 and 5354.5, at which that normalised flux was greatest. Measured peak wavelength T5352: 5353 angstrom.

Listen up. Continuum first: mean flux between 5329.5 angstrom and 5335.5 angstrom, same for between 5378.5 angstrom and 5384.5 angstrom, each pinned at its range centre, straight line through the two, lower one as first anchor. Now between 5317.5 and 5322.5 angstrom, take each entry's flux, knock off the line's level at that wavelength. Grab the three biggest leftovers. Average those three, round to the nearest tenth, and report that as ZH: 1.0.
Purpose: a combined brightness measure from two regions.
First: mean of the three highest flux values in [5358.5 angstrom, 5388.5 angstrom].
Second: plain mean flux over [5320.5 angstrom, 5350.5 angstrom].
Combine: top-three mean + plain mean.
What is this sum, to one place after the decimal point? 25.4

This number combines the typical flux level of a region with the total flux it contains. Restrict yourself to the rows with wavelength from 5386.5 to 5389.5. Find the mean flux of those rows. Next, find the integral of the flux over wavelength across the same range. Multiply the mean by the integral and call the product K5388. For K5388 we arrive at 590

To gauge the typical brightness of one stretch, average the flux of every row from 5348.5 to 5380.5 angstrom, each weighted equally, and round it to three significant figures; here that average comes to 12.5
